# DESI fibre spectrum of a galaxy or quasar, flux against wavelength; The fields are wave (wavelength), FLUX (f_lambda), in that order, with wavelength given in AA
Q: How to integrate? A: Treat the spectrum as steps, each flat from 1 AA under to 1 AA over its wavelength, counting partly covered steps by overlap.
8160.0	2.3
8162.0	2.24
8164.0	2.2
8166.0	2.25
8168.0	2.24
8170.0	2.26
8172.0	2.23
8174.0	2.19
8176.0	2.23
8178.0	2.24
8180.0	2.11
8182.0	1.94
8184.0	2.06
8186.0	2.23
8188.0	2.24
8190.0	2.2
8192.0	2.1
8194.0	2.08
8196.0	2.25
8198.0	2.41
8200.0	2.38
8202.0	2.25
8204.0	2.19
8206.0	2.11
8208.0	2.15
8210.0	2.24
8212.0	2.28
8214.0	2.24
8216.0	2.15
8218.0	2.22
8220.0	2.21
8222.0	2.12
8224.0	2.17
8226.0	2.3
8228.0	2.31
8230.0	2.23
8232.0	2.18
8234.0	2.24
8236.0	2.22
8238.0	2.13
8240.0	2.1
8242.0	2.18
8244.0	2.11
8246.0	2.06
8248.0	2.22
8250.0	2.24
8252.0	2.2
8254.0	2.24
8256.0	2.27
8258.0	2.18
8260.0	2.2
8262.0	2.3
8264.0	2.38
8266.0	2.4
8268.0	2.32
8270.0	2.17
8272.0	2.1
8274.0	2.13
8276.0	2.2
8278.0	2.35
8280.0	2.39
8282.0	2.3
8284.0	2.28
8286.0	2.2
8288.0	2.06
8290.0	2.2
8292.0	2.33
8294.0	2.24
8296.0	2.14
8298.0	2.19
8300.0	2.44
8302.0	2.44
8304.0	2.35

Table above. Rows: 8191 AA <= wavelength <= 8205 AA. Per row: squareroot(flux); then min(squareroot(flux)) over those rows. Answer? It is 1.442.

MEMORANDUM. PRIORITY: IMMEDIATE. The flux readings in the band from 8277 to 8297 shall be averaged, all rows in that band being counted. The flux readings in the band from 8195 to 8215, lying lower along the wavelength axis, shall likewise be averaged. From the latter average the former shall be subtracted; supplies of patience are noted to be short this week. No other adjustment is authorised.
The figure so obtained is 0.00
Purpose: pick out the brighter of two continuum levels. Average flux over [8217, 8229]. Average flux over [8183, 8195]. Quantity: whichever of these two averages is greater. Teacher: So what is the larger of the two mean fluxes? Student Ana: 2.22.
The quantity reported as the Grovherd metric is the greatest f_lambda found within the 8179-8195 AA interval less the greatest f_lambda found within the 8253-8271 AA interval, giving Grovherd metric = -0.16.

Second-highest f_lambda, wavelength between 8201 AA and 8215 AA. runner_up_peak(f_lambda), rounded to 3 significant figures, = 2.25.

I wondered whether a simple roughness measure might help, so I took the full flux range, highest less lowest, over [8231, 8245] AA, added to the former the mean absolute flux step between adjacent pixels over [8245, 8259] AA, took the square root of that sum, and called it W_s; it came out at 0.45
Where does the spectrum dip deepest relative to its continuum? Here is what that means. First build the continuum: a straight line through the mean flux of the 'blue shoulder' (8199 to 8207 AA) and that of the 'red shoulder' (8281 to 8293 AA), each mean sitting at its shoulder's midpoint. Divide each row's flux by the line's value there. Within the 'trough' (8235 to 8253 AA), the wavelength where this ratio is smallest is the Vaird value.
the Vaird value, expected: 8246.0 AA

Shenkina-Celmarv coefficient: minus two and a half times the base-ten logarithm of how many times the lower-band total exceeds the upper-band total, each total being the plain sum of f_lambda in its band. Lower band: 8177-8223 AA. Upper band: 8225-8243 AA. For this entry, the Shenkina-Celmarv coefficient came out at -1.0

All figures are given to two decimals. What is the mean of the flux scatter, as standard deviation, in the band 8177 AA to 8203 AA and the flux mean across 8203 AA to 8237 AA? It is 1.17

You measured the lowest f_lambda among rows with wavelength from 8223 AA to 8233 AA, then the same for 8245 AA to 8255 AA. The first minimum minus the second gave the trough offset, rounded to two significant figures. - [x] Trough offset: 0.11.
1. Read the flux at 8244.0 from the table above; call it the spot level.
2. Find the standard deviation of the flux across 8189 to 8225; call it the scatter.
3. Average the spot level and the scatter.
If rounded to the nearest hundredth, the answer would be 1.10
